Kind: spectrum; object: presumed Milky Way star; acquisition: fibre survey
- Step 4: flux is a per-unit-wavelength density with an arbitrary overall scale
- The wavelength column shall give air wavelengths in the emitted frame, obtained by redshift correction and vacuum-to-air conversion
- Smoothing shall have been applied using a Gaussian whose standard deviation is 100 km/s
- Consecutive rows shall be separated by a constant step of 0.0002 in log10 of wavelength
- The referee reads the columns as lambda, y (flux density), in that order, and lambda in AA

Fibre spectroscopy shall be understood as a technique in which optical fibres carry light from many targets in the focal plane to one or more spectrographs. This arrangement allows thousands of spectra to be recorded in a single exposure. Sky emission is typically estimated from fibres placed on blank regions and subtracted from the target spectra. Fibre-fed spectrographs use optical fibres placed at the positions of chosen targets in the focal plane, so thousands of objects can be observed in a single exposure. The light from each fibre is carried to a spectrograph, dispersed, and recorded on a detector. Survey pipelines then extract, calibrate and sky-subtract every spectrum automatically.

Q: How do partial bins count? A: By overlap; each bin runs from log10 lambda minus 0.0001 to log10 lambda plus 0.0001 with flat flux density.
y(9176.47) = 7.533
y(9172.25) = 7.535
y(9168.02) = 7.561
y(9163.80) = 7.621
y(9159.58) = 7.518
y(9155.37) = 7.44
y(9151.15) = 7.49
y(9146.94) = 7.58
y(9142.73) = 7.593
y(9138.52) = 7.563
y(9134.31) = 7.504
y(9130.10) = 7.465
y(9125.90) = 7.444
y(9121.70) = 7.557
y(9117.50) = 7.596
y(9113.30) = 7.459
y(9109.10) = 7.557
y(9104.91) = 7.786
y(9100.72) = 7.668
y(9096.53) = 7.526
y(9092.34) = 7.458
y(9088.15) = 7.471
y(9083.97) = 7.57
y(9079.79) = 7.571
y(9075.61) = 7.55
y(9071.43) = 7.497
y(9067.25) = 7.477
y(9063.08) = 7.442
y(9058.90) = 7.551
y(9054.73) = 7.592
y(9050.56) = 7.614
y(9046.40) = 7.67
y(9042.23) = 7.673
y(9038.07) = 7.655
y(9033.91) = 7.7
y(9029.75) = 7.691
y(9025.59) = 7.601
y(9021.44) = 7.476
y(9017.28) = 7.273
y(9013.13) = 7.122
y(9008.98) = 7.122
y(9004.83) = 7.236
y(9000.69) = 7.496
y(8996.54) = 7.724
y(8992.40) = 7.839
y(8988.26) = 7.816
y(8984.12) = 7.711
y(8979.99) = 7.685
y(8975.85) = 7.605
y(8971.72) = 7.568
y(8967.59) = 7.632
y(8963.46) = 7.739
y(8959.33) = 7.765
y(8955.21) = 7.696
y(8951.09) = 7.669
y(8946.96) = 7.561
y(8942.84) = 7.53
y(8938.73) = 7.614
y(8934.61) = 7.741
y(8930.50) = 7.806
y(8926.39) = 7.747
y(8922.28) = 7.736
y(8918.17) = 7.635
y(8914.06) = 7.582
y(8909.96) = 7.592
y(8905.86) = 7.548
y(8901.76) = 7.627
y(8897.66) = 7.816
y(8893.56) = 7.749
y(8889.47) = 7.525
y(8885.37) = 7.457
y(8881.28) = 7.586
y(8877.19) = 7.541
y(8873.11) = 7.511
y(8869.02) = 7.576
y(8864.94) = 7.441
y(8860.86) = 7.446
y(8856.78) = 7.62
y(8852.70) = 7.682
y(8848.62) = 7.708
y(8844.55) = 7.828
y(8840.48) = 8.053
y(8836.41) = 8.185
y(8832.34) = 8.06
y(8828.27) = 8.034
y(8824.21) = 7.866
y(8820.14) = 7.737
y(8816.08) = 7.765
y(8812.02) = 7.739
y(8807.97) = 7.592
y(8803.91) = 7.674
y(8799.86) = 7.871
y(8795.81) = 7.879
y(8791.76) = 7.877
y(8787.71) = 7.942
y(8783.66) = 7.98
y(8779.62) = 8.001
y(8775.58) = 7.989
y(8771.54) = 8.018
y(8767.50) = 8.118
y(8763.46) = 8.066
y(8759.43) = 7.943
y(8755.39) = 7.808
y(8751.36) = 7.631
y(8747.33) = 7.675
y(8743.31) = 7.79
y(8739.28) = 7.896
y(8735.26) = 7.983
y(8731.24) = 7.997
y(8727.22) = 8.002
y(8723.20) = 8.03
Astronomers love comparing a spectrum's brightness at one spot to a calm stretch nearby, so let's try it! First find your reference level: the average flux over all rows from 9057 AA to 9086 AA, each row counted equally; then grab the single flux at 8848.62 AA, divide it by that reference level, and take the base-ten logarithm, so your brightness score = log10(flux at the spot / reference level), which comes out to 0.011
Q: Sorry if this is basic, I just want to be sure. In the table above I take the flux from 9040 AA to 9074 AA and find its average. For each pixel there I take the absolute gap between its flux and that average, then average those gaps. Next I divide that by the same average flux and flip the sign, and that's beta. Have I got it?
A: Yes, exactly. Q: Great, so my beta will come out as -0.0096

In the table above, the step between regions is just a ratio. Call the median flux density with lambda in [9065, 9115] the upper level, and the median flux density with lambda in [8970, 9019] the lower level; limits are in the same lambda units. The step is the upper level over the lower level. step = 0.994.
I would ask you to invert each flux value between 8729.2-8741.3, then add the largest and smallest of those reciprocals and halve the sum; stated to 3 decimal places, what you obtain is 0.126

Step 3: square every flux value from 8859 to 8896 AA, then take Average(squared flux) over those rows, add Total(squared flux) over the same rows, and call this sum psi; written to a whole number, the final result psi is 568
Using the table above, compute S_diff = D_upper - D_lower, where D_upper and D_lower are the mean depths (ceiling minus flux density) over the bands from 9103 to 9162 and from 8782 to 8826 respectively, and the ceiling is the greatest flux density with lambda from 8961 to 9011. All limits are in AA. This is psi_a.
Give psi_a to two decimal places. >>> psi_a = 0.27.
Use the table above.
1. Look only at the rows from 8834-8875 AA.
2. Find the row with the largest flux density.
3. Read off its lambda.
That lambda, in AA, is 8836.41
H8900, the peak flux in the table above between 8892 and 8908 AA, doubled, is 15.6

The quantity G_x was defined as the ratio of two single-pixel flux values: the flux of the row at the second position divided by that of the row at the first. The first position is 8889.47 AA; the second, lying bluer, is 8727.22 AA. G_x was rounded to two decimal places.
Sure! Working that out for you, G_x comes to 1.06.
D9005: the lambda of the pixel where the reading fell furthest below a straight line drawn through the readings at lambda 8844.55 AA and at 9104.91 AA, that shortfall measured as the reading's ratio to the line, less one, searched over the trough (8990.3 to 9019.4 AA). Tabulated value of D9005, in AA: 9008.98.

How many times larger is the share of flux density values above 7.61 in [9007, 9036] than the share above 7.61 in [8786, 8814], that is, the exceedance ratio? 0.33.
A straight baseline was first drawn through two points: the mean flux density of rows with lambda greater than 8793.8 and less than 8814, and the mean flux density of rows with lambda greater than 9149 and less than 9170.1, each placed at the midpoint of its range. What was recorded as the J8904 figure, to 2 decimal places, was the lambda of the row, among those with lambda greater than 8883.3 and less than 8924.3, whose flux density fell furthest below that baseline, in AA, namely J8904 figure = 8885.37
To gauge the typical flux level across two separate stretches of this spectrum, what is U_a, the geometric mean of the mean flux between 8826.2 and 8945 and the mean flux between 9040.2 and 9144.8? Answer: 7.62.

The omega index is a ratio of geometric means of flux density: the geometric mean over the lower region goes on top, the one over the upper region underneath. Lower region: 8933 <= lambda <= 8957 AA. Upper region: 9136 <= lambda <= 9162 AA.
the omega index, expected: 1.01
